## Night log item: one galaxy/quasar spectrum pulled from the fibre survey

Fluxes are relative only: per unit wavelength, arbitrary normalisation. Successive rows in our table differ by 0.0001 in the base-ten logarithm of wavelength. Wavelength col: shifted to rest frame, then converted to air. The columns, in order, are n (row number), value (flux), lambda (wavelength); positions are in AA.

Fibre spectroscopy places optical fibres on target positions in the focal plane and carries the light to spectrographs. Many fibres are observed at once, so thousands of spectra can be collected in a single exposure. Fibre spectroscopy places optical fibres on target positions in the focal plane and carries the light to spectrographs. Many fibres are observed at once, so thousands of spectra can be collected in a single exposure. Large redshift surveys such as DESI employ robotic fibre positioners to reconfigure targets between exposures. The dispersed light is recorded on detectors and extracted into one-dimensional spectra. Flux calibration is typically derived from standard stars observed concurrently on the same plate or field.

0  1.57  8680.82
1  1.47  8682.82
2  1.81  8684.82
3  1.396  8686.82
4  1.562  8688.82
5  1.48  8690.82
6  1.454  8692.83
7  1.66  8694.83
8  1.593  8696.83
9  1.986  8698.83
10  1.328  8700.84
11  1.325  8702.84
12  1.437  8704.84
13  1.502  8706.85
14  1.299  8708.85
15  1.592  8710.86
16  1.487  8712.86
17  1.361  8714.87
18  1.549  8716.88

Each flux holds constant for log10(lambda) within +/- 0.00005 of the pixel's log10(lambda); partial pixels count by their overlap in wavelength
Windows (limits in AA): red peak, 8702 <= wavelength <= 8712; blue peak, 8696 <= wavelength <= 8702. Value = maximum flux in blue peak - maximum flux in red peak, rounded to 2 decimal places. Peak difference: 0.39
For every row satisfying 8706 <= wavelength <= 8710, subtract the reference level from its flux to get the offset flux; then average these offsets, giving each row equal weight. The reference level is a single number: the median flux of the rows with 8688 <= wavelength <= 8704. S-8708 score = -0.12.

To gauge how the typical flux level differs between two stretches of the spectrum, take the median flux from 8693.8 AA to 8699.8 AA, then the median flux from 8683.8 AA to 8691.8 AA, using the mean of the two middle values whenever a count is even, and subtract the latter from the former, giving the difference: 0.14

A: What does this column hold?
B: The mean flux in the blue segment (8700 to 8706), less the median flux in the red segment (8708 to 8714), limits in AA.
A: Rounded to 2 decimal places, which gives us -0.12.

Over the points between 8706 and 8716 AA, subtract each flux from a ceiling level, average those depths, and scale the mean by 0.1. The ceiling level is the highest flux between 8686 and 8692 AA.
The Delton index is 0.011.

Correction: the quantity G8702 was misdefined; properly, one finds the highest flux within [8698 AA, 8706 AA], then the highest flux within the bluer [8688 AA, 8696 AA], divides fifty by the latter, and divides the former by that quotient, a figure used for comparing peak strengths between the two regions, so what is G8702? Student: 0.066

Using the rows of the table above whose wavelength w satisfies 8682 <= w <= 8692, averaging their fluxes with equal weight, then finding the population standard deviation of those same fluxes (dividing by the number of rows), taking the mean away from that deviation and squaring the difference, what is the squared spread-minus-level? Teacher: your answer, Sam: 2.0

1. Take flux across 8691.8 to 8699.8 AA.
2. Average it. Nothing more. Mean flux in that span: 1.67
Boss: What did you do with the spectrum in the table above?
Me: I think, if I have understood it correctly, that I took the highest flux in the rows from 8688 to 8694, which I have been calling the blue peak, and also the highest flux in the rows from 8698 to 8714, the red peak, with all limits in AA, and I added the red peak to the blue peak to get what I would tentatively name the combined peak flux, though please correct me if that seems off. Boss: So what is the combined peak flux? 3.55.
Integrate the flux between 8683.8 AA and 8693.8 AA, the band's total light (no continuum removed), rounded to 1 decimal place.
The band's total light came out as 15.4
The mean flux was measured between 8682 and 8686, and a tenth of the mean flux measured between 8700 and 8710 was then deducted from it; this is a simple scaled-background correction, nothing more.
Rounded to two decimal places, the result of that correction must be 1.50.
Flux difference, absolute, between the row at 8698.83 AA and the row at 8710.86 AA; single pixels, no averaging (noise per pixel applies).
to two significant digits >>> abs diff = 0.39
